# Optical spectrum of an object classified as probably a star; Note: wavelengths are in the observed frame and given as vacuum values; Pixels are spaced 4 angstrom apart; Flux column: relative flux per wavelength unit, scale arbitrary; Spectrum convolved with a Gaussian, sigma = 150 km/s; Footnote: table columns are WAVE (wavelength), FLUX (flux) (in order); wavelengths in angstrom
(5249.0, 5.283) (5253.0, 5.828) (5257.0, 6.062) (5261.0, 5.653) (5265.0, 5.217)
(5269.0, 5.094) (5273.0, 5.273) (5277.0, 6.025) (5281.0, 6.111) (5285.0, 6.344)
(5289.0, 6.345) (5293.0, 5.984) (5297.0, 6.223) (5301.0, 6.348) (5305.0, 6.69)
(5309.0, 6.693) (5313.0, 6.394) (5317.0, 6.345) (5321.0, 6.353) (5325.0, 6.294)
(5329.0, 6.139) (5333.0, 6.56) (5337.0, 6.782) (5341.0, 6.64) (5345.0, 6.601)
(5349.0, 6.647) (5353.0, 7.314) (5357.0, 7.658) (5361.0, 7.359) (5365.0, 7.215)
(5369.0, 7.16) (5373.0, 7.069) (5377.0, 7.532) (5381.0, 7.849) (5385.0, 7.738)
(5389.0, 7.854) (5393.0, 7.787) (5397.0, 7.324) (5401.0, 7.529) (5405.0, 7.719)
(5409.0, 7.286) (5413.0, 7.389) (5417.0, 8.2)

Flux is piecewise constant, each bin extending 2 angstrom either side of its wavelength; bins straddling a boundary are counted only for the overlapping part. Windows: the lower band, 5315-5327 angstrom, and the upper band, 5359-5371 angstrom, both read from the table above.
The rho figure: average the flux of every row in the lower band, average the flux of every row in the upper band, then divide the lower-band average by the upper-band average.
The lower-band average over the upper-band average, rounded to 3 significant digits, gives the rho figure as 0.874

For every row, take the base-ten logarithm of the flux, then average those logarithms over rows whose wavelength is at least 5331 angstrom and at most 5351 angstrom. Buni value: 0.823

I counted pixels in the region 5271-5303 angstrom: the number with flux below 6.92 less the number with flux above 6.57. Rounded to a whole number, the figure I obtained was 8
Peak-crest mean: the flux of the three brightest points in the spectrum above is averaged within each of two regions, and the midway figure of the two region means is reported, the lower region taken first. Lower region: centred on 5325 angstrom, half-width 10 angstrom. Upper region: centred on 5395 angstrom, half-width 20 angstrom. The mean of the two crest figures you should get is 7.12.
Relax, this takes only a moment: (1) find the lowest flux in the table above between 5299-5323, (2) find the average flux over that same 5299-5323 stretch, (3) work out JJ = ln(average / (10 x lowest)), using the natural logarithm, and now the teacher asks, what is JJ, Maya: -2.28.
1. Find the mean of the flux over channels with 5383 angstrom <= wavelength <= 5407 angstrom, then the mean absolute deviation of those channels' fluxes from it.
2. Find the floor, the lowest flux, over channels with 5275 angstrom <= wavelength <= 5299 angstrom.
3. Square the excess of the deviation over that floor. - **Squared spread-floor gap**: 34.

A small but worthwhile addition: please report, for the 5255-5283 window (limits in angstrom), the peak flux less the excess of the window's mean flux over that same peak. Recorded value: 6.6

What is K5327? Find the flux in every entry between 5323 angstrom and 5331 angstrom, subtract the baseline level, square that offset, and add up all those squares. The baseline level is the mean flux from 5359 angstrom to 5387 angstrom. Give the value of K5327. 2.9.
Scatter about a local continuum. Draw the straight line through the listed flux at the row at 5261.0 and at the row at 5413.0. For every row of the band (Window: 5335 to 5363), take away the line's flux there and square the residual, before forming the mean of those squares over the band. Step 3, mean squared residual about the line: 0.23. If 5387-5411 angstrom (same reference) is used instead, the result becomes 0.20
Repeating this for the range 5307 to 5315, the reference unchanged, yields 0.13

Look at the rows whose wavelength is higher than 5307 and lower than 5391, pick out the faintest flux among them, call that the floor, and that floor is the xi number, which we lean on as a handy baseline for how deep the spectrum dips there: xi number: 6.139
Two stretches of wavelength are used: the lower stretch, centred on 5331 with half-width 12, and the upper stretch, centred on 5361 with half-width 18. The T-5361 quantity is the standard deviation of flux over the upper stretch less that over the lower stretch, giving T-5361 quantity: 0.12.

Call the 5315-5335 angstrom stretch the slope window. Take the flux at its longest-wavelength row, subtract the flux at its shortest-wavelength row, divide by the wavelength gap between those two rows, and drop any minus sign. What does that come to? 0.013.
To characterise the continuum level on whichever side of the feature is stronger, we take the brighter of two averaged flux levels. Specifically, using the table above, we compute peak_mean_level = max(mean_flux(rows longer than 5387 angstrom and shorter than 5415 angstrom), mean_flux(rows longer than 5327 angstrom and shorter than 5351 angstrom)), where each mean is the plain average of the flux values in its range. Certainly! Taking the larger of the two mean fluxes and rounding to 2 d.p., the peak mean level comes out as 7.56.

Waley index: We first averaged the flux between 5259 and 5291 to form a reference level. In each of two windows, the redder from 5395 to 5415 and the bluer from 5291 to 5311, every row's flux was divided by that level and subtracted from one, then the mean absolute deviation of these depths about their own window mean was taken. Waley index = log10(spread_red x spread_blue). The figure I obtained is -3.0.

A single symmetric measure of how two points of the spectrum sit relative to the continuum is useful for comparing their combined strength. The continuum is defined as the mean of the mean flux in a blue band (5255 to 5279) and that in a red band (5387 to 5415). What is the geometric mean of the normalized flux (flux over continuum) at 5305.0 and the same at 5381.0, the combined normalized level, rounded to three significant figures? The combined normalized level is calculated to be 1.11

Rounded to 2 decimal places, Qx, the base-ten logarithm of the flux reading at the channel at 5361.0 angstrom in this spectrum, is 0.87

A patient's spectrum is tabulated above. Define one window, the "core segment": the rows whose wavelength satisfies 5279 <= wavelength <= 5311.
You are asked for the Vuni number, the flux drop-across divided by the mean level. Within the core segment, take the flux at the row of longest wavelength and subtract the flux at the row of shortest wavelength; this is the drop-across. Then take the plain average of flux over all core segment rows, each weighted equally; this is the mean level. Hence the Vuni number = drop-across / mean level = 0.092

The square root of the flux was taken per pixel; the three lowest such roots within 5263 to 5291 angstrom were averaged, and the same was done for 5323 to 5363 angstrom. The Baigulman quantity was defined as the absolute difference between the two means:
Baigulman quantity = 0.237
